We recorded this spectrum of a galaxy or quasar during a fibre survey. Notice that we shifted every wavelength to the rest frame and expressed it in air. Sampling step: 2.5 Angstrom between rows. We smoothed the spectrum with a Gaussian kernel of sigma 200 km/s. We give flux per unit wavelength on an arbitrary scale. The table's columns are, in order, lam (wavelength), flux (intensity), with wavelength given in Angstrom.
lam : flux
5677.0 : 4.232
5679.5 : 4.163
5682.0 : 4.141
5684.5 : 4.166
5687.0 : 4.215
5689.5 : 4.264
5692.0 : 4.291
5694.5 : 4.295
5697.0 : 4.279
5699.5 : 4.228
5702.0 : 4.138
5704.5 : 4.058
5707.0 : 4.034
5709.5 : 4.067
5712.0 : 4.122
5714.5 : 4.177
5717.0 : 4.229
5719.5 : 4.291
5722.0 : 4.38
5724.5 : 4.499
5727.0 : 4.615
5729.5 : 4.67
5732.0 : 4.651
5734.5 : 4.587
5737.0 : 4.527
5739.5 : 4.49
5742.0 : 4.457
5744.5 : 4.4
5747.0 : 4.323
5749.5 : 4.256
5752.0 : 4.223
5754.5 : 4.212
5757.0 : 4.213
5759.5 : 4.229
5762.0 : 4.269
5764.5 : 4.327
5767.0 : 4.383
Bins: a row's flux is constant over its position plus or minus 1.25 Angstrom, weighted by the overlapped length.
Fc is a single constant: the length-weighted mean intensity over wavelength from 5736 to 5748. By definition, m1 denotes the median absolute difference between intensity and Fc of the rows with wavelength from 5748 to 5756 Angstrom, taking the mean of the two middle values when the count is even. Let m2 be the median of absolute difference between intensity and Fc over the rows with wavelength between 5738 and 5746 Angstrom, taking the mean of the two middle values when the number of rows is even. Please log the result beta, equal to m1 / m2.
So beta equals 5.4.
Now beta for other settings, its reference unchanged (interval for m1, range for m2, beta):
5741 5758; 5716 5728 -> 1.2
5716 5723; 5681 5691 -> 0.6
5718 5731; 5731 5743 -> 1.7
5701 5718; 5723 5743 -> 2.7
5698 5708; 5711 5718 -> 1.3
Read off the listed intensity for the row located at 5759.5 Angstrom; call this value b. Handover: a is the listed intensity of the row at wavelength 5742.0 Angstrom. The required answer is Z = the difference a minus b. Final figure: 0.2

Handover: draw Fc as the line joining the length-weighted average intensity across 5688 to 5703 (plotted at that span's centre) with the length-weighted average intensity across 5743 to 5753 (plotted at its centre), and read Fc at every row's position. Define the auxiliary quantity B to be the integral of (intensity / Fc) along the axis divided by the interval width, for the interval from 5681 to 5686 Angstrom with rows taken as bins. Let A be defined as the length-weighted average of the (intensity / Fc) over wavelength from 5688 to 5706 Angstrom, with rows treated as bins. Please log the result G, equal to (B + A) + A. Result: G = 2.97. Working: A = 0.99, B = 0.98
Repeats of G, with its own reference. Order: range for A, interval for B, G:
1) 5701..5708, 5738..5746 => 2.95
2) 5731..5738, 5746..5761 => 3.12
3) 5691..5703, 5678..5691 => 2.99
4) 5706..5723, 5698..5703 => 2.94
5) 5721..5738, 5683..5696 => 3.13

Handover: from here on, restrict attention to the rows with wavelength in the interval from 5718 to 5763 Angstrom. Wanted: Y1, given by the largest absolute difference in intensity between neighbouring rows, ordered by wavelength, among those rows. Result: 0.119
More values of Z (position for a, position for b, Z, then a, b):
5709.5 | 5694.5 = -0.2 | 4.067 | 4.295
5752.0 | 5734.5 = -0.4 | 4.223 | 4.587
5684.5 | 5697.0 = -0.1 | 4.166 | 4.279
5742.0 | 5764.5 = 0.1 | 4.457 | 4.327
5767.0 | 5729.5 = -0.3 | 4.383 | 4.67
